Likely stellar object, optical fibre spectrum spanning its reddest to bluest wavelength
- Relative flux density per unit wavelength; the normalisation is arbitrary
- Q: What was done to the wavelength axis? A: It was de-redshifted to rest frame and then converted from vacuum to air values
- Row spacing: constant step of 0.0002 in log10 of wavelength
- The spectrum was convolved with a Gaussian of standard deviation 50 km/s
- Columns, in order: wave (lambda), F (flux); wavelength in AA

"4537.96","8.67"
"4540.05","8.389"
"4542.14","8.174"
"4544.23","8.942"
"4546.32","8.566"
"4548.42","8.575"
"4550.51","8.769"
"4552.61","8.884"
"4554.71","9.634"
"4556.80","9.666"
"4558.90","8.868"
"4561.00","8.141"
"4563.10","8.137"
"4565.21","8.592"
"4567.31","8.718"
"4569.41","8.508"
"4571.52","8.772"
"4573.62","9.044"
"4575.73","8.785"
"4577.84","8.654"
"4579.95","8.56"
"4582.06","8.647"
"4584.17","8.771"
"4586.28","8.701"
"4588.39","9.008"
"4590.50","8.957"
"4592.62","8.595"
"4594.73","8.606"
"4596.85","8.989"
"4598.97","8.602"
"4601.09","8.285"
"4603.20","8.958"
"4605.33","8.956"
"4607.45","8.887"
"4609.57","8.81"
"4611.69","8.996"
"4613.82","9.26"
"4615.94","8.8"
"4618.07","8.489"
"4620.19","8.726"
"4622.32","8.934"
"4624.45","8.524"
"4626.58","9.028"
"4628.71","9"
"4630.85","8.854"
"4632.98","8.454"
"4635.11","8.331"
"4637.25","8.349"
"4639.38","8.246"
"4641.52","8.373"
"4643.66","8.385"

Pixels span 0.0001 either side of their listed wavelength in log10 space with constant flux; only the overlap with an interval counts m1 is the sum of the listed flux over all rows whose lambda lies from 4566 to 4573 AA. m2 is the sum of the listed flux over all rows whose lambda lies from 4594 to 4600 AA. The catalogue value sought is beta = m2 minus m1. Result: 0.2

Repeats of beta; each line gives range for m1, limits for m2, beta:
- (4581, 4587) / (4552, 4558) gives 2.1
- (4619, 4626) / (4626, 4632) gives 0.7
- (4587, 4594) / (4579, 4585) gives -0.6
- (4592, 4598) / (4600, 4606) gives 0.0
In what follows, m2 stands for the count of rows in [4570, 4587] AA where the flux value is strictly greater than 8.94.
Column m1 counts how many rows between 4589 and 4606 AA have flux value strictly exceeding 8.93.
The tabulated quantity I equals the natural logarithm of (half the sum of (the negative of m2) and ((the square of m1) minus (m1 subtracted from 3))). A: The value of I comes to 2.1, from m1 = 4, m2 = 1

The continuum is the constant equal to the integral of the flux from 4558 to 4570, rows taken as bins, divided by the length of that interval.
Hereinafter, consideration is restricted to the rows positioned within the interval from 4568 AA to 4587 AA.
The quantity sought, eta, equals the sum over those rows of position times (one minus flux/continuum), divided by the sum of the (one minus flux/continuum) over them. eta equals 4577.6 AA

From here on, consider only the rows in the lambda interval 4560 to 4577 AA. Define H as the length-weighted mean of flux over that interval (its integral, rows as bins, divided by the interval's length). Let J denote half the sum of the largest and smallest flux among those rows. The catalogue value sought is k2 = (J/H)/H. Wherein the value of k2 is 0.117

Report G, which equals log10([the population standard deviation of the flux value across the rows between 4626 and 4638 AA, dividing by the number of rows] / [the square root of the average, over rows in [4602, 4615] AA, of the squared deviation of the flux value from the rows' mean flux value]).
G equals 0.33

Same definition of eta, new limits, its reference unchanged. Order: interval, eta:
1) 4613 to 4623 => 4617.2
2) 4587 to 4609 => 4597.7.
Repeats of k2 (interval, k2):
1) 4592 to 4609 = 0.113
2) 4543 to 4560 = 0.113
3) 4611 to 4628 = 0.113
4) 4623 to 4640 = 0.116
